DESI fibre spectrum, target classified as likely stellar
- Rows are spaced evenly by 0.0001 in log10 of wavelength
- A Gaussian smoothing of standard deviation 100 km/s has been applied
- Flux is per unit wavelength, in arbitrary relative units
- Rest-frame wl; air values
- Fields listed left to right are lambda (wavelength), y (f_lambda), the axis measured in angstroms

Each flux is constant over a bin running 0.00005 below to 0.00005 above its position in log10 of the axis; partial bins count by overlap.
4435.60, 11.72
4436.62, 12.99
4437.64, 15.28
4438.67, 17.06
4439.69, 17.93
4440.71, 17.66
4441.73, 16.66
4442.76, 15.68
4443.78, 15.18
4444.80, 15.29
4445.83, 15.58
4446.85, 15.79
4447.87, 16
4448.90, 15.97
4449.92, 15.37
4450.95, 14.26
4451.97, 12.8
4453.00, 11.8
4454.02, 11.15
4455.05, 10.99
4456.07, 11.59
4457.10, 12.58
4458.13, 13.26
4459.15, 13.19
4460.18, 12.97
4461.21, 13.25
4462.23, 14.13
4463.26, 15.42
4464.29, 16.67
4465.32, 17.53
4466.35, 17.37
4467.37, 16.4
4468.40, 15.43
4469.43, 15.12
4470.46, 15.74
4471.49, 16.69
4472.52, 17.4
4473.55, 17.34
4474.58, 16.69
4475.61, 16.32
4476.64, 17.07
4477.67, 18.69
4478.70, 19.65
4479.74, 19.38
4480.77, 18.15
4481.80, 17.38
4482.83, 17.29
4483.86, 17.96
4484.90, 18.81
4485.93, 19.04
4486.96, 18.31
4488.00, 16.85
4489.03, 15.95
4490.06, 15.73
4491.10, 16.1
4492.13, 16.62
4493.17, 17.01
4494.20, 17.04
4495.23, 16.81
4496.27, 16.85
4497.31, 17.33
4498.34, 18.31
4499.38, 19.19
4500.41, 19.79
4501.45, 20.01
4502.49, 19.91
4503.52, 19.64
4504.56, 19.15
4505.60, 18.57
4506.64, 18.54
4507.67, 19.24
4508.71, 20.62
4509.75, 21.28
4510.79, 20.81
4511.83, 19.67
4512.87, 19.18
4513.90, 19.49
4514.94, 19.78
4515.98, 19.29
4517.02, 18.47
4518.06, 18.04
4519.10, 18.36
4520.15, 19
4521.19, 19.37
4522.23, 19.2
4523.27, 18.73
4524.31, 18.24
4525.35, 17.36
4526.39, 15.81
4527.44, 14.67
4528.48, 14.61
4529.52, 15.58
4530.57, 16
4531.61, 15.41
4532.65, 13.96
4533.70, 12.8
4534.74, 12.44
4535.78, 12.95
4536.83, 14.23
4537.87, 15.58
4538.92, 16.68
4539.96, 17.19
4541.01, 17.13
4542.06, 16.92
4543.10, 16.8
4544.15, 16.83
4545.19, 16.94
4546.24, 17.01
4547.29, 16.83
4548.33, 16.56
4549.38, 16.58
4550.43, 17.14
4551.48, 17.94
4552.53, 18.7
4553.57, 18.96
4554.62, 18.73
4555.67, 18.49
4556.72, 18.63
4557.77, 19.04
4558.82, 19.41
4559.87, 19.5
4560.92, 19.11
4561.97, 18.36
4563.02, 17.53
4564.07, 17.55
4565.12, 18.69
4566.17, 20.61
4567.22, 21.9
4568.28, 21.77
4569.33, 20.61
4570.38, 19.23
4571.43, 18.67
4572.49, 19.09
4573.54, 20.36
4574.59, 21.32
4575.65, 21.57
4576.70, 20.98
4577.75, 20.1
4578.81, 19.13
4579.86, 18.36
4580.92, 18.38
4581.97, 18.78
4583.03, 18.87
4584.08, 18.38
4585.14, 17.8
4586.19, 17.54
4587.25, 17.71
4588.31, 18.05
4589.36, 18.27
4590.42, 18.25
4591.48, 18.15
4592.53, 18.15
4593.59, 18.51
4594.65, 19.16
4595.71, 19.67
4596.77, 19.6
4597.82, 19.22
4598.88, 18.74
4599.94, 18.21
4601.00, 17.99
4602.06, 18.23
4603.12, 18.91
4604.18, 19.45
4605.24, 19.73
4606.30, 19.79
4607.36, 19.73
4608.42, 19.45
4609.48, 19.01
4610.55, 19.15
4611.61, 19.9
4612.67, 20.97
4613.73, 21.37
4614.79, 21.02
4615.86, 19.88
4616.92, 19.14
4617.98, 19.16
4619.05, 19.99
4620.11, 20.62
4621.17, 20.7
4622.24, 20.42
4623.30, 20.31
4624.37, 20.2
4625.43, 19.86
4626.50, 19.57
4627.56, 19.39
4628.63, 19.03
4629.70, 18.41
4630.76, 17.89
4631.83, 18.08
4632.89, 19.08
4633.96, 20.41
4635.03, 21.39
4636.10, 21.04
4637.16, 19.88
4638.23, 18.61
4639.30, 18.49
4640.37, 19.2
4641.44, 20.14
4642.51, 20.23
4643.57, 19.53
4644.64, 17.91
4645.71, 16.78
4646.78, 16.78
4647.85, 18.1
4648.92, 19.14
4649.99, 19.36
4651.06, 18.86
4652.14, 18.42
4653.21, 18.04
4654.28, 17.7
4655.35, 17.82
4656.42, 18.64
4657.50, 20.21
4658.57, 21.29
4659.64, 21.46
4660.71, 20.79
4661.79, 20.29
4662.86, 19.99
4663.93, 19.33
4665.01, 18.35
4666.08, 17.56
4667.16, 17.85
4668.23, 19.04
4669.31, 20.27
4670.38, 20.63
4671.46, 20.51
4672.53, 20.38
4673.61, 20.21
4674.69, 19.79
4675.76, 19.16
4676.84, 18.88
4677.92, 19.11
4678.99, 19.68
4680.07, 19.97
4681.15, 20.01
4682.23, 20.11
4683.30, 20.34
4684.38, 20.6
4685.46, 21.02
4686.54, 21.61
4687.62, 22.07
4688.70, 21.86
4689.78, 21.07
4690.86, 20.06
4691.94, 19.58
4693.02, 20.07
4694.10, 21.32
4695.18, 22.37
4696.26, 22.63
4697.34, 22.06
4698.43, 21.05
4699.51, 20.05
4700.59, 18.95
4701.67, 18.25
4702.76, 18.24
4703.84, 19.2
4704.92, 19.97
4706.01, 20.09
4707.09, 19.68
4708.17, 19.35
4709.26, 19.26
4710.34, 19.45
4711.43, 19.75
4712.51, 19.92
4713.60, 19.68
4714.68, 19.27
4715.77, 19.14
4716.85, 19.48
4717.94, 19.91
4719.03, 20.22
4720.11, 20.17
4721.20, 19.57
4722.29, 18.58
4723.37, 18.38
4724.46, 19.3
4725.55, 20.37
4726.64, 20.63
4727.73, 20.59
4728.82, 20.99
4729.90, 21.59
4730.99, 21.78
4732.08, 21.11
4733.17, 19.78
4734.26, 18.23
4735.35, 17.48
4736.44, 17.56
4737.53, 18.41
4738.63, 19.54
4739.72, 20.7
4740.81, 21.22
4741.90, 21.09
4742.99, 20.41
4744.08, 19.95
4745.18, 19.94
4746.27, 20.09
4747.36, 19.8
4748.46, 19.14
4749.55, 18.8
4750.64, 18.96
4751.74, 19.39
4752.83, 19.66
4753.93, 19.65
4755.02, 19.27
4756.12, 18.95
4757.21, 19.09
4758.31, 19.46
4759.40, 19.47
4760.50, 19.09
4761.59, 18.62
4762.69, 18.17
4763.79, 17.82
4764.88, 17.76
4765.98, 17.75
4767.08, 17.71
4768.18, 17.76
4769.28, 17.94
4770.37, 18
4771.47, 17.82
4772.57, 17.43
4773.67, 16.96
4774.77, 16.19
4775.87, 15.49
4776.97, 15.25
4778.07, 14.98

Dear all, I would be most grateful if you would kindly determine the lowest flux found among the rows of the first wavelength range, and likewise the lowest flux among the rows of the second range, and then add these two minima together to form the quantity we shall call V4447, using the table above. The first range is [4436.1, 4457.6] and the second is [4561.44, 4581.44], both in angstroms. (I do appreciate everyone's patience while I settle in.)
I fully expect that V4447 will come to 29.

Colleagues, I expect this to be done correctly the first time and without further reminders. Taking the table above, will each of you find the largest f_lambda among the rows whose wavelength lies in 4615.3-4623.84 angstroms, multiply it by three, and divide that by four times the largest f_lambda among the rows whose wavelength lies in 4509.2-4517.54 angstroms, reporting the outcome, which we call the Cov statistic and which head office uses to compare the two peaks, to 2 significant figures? 0.73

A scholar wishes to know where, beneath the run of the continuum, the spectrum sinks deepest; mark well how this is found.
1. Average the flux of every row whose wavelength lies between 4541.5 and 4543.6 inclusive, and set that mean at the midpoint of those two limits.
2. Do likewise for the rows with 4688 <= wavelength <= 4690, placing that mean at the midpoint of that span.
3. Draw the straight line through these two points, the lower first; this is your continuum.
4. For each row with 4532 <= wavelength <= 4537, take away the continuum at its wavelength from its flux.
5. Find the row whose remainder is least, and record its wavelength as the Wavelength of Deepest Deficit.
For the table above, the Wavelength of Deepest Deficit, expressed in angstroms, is 4534.74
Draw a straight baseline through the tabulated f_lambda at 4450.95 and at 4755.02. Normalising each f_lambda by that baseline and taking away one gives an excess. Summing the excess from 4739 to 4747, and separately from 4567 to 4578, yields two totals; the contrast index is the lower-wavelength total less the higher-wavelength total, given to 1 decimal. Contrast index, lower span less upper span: 2.4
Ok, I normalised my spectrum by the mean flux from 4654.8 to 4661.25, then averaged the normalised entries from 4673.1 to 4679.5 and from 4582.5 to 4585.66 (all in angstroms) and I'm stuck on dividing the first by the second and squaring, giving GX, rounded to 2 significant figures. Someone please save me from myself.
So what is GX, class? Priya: 1.1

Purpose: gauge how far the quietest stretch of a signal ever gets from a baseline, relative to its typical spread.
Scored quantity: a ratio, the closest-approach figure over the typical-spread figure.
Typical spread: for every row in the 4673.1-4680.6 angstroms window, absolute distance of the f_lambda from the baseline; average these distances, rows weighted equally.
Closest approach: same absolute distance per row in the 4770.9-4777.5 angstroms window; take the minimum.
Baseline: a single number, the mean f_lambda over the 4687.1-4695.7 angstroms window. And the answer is 2.1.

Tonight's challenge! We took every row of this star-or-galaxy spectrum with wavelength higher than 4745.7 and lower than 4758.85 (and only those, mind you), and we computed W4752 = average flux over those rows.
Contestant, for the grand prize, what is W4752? 19.4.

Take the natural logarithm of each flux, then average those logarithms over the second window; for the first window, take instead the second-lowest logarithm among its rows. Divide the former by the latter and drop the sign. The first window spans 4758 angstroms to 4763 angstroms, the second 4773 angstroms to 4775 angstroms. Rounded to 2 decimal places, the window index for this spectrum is 0.96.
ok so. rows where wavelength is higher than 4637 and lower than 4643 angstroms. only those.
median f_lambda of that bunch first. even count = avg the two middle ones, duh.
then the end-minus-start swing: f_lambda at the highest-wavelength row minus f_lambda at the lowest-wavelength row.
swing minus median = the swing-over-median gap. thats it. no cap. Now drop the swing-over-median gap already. -19.2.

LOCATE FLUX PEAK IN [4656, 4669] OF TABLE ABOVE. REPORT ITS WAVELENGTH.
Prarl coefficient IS 4659.64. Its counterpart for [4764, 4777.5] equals 4770.37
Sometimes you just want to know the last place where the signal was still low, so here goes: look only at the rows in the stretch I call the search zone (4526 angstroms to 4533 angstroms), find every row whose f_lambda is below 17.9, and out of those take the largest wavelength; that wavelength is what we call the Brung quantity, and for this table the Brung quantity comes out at 4532.65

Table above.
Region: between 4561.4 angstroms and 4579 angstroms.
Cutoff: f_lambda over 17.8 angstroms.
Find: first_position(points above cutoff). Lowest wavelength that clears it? 4561.97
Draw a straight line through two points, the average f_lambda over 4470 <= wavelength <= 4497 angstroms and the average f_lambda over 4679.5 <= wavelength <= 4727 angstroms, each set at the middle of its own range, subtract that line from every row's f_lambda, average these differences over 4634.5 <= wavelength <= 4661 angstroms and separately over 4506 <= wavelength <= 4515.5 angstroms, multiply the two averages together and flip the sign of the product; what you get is 0.5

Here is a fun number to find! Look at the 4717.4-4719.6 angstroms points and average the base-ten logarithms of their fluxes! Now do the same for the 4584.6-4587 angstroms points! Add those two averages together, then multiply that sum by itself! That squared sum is 6.5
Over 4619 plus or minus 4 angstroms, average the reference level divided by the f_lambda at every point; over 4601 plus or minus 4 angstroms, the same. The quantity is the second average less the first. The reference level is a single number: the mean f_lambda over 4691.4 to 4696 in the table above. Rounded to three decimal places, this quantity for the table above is 0.073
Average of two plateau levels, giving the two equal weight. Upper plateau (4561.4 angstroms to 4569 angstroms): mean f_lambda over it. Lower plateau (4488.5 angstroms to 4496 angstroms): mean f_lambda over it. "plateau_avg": 18.0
